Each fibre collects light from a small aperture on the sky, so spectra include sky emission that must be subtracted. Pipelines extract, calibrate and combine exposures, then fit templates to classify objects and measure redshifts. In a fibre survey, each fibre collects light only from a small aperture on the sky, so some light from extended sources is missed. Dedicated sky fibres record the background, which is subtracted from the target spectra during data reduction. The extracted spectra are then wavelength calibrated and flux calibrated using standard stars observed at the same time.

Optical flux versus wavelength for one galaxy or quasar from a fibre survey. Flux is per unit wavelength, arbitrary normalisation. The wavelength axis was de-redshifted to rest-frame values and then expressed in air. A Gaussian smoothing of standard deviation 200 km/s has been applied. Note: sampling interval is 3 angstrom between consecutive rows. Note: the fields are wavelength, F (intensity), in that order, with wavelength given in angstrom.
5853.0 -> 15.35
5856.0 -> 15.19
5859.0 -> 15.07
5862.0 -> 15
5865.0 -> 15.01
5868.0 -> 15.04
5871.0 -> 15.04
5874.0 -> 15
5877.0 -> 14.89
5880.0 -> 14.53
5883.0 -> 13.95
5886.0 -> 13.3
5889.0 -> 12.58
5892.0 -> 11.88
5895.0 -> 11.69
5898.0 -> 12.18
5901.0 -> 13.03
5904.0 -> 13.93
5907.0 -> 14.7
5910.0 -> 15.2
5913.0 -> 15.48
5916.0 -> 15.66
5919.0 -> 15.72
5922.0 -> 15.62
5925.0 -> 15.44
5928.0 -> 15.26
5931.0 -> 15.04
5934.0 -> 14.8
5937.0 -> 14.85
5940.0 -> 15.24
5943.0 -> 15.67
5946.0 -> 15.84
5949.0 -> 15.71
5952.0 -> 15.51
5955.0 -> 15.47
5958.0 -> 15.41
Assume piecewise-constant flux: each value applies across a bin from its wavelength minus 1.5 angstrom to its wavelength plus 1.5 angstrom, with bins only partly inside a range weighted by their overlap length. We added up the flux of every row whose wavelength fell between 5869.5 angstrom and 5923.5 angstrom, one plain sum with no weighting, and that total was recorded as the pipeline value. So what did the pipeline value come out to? 254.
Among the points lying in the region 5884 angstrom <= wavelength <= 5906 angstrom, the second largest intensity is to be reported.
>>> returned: 13.3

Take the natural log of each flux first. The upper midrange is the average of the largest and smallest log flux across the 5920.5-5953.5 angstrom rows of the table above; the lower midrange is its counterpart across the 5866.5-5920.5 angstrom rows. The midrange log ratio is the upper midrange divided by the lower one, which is 1.05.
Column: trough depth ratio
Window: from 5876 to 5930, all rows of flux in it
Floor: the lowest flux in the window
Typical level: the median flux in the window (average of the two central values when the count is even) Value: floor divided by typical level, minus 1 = -0.20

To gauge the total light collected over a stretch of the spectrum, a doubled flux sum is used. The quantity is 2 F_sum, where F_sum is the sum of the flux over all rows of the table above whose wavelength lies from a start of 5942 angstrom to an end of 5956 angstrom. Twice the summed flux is 156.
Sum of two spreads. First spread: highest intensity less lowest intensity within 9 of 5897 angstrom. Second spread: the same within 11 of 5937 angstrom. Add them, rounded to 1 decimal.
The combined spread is 3.3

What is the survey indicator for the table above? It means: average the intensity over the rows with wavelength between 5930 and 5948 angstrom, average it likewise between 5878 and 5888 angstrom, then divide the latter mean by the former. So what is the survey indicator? 0.91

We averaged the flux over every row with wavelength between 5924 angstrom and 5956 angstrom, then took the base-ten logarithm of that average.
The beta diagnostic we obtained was 1.19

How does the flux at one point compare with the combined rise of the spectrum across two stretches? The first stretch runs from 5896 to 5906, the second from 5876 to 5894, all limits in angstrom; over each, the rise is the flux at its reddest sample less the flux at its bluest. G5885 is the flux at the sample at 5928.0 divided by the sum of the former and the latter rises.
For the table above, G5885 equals -12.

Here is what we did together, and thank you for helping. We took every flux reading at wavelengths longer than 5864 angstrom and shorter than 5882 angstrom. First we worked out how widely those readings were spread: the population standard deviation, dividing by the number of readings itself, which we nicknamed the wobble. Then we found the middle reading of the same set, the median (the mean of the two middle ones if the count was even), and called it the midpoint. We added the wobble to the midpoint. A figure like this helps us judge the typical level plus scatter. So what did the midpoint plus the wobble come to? 15.2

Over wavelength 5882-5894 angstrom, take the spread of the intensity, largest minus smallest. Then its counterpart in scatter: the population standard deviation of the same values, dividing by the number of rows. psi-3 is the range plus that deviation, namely 2.8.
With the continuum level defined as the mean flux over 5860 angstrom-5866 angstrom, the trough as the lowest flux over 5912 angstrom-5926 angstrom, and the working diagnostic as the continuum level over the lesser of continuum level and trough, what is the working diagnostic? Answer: 1.000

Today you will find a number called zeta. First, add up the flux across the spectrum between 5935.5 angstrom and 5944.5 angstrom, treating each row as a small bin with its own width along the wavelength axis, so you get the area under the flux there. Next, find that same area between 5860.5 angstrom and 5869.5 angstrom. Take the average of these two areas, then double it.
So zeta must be 272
